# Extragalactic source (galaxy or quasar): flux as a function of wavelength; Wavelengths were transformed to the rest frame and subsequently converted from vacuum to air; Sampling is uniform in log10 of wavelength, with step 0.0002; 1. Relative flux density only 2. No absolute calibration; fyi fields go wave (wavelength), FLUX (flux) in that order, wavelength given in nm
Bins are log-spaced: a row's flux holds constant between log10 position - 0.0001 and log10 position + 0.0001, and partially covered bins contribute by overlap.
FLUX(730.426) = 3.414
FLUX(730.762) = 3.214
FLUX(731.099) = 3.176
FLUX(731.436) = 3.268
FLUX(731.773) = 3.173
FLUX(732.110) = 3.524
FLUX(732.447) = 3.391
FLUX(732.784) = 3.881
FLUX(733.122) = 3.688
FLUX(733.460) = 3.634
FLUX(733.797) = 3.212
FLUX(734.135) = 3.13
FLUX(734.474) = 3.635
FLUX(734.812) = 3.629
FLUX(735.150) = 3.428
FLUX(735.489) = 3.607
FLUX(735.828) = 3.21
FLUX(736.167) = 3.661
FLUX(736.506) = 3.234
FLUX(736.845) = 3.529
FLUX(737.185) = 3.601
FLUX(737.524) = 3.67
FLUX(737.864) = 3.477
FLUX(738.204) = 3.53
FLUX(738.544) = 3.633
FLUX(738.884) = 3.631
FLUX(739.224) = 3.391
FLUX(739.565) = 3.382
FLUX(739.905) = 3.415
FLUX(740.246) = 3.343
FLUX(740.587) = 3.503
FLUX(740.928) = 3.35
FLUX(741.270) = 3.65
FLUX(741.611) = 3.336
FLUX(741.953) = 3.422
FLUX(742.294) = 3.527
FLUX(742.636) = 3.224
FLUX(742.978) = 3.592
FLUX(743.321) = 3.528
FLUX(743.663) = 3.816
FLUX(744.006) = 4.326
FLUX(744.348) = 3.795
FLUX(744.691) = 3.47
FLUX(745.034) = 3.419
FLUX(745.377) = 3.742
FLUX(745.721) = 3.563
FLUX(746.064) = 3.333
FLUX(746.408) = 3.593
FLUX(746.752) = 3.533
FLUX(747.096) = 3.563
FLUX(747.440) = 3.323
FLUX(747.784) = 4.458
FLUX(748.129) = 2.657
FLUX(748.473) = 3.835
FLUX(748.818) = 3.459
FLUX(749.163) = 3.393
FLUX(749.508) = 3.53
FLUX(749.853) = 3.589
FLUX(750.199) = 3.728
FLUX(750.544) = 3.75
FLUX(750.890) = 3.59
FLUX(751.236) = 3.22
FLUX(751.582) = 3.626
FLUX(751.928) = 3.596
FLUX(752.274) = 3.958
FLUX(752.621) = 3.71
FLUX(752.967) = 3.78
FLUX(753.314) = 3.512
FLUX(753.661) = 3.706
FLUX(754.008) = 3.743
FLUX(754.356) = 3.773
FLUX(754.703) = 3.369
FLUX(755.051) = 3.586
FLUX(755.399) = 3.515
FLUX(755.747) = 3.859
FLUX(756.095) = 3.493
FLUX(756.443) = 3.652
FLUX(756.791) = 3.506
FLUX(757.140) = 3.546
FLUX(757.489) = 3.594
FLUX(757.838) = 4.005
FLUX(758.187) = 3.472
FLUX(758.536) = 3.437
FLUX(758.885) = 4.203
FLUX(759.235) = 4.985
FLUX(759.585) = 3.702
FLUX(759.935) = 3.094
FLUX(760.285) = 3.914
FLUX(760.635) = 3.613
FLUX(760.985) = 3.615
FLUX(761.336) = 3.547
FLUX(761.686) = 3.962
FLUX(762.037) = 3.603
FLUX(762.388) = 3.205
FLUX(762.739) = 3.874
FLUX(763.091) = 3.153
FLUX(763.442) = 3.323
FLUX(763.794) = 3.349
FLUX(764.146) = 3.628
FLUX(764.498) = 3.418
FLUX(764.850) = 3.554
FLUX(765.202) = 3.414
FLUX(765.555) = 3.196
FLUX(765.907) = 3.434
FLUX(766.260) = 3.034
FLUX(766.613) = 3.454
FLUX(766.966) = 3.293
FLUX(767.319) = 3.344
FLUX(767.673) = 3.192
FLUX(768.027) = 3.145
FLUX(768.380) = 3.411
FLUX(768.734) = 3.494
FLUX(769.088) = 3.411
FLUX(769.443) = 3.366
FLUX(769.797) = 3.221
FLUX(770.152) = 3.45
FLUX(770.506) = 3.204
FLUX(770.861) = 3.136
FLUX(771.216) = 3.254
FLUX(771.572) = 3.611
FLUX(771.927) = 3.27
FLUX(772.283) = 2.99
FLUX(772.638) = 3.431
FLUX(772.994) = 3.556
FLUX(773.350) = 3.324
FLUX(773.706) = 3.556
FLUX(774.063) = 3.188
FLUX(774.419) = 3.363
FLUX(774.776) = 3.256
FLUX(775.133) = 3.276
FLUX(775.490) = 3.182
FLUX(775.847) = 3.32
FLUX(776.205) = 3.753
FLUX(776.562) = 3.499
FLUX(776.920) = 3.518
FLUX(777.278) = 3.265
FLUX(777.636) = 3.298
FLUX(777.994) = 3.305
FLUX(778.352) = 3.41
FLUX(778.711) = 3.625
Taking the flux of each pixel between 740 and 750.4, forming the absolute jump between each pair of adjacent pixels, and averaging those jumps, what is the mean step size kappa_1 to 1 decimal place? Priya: 0.3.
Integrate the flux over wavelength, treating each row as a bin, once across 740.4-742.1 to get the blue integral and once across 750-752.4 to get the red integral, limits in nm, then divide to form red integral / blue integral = 1.5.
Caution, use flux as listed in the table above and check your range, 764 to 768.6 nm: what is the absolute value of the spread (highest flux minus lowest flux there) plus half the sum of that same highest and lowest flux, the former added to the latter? 3.9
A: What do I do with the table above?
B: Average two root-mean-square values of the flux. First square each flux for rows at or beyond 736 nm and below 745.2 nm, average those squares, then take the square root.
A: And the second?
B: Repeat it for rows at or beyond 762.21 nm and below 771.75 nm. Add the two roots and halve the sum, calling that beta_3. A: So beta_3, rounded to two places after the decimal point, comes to 3.45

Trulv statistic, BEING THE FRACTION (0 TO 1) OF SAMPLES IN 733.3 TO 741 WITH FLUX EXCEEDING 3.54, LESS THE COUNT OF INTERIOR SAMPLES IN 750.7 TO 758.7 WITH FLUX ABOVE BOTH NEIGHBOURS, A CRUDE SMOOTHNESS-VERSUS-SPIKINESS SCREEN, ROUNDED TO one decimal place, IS -7.6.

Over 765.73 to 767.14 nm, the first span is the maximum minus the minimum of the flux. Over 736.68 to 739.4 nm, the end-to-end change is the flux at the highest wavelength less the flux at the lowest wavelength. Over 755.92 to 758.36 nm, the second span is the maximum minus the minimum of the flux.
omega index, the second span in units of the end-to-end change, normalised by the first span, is -9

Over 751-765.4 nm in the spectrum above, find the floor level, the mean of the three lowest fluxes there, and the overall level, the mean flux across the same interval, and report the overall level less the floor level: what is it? 0.48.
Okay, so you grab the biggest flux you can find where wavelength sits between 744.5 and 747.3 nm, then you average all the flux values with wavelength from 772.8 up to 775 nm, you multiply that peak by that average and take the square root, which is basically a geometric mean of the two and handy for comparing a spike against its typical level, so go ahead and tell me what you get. 3.55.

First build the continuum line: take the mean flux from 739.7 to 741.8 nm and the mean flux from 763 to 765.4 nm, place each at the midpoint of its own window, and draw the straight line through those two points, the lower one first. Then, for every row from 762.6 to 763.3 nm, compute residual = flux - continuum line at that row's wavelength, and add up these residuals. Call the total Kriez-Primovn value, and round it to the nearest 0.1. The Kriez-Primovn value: 0.2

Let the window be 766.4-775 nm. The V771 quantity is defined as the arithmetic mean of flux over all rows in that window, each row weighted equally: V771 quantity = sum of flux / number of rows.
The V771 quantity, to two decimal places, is 3.33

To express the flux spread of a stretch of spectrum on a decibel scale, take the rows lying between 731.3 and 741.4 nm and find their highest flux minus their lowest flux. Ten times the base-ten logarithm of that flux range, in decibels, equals -1.2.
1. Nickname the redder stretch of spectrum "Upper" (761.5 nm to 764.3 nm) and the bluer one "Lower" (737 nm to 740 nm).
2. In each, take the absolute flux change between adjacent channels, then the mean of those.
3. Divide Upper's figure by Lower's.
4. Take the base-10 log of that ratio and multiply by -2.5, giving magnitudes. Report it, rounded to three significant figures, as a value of -1.58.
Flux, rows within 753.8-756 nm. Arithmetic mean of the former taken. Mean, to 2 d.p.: 3.64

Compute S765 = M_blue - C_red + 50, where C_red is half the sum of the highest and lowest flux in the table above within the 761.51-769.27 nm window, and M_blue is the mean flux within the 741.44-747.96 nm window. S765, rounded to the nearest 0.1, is 50.1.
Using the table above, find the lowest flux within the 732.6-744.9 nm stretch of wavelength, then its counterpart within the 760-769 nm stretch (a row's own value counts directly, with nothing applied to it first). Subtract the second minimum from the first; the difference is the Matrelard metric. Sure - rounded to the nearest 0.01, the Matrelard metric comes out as 0.10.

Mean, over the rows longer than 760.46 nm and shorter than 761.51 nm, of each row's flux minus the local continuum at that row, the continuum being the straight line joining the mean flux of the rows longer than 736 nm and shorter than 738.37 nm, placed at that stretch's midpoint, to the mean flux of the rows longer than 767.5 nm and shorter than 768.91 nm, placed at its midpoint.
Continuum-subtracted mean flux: 0.23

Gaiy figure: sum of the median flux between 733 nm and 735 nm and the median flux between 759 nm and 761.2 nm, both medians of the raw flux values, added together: 7.29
